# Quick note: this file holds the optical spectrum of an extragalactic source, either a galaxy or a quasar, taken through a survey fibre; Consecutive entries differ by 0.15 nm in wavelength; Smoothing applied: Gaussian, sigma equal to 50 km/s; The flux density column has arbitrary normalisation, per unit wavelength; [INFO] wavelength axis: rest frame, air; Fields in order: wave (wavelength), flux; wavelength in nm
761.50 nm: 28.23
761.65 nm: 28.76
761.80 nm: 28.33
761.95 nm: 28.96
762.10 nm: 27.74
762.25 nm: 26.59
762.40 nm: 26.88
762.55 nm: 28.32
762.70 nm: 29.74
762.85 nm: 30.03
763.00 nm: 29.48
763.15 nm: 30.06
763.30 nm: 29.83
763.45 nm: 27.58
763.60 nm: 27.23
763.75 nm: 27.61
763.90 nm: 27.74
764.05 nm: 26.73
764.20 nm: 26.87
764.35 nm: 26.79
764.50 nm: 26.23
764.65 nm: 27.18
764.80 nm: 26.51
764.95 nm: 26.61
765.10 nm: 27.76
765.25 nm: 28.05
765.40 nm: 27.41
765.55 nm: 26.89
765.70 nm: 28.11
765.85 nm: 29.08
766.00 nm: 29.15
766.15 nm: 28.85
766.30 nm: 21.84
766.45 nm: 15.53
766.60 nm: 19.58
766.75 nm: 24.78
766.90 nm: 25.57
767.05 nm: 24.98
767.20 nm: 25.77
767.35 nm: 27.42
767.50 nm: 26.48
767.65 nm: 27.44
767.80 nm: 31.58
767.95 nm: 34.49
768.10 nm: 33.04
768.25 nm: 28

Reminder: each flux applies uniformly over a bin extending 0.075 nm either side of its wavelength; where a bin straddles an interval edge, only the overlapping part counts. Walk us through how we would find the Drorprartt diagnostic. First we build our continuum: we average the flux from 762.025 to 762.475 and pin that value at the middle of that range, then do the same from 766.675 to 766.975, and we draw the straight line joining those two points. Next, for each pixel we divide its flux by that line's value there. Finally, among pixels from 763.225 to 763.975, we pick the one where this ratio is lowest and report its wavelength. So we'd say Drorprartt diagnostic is 763.60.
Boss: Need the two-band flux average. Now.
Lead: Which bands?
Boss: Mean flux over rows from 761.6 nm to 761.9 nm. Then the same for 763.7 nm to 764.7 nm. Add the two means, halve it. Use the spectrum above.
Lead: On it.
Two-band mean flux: 27.8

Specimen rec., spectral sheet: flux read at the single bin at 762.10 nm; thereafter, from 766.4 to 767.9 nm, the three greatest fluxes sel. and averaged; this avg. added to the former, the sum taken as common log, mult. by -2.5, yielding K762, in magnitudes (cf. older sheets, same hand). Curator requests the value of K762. -4.38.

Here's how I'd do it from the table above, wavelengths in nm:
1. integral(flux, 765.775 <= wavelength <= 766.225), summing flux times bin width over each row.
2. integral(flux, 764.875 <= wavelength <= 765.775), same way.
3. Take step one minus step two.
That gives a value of -12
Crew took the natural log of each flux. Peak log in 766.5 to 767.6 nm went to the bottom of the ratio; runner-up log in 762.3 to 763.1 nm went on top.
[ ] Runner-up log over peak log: 1.02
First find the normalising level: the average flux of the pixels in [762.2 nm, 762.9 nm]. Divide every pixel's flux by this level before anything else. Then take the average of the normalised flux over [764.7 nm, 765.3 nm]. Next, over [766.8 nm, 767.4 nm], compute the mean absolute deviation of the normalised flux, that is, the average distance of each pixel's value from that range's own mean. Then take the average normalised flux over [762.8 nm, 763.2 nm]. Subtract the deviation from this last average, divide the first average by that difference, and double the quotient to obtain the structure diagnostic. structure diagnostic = 1.87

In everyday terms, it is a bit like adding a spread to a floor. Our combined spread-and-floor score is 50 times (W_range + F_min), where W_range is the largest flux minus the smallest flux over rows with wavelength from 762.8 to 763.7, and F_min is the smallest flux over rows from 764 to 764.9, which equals 1453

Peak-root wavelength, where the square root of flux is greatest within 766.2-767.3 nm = 767.20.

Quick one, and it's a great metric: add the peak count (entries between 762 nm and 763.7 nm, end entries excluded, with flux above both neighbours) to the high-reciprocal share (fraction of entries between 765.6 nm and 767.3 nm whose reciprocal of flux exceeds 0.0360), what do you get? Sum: 2.64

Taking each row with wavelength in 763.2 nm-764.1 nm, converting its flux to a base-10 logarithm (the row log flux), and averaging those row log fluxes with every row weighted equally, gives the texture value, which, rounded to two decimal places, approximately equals 1.44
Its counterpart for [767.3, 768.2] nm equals 1.48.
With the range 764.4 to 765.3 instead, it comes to 1.43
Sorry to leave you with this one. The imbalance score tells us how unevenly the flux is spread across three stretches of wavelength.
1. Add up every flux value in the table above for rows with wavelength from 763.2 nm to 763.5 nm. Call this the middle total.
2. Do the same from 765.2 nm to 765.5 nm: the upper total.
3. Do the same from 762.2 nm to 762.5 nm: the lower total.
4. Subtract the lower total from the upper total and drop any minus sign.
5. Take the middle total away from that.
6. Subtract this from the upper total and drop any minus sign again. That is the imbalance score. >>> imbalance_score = 111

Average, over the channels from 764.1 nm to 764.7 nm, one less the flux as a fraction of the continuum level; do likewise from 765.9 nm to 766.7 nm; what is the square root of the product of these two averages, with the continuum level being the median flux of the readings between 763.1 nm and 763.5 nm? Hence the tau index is 0.15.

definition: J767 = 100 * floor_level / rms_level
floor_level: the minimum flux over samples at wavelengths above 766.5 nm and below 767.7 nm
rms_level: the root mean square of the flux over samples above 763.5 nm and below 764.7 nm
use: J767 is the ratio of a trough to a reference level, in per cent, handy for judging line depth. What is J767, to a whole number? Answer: 72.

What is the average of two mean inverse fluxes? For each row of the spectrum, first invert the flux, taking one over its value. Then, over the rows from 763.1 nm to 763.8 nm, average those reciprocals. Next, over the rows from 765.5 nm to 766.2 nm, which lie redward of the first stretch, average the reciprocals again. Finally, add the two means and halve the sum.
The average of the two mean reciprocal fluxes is 0.0352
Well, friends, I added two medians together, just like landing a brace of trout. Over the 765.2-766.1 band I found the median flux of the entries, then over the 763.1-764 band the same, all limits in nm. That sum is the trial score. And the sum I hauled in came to 55.8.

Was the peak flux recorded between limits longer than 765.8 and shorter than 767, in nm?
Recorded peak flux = 29.15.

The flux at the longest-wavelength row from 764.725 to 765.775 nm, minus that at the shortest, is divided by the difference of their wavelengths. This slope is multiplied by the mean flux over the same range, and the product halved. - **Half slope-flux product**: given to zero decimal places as 24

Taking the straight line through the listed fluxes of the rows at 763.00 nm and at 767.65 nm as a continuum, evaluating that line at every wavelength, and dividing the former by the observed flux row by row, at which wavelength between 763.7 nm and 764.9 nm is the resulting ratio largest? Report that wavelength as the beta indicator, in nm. 764.50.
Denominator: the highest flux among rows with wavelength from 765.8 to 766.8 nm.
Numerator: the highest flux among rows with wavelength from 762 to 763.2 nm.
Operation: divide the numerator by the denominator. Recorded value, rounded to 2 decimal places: 1.03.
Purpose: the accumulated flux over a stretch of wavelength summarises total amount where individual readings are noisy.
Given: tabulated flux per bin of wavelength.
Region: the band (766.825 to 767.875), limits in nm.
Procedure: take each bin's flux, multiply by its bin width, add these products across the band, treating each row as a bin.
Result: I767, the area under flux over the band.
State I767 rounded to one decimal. 28.4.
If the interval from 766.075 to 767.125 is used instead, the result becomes 24.2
